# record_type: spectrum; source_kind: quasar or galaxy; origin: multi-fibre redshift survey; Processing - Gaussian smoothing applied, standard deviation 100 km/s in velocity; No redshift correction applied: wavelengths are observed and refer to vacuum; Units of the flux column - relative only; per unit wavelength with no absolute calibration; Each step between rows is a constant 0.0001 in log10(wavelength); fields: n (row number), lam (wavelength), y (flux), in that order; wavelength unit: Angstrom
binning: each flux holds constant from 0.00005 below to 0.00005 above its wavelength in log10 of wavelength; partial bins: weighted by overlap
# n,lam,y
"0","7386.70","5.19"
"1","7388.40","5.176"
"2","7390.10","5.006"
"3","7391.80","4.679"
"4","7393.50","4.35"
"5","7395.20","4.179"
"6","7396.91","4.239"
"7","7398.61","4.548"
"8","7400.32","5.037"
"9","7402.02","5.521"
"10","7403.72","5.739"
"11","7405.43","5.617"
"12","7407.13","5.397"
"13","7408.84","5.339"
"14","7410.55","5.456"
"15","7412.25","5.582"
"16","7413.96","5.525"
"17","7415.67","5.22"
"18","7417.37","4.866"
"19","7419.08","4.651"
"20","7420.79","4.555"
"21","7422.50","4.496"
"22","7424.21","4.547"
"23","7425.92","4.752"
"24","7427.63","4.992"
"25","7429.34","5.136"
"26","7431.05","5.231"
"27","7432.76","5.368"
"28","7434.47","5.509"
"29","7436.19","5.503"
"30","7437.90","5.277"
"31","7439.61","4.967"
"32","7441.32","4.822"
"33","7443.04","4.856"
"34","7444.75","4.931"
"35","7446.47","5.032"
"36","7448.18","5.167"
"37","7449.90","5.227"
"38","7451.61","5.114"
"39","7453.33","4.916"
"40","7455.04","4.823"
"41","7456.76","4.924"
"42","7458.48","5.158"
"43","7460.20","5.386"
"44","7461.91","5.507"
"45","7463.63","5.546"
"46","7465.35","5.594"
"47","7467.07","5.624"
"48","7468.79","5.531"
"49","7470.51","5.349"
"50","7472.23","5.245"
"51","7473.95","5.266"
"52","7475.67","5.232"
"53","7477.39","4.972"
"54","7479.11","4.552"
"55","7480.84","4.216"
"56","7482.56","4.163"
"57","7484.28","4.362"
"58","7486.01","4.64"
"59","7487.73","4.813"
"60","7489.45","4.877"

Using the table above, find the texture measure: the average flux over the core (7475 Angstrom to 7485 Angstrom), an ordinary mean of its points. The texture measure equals 4.6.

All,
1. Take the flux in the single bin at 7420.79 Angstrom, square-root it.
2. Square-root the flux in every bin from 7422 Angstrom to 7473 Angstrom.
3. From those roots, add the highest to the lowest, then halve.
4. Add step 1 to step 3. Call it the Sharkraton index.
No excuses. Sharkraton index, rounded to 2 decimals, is 4.38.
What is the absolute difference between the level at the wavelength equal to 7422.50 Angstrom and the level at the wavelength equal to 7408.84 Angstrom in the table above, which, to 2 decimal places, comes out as 0.84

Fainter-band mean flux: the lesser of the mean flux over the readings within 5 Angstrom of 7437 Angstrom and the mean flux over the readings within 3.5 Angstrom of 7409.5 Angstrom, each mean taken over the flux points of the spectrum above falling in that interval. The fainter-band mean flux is 5.2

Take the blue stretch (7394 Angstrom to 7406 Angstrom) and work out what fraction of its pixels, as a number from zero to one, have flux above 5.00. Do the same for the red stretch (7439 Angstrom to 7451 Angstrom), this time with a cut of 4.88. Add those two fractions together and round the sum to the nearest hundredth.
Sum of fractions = 1.29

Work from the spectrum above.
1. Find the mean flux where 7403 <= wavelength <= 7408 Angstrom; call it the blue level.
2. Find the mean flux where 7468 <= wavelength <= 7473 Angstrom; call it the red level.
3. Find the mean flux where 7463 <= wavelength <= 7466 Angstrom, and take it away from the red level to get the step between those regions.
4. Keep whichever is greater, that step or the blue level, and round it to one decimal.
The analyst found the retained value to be 5.6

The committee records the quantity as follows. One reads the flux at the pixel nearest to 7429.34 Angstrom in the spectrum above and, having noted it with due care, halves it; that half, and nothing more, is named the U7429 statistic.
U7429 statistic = 2.57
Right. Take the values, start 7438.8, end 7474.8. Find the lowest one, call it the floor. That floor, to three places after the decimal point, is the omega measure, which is 4.822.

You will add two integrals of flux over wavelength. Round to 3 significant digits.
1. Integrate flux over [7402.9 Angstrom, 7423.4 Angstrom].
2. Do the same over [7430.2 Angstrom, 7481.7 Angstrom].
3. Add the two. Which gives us 372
